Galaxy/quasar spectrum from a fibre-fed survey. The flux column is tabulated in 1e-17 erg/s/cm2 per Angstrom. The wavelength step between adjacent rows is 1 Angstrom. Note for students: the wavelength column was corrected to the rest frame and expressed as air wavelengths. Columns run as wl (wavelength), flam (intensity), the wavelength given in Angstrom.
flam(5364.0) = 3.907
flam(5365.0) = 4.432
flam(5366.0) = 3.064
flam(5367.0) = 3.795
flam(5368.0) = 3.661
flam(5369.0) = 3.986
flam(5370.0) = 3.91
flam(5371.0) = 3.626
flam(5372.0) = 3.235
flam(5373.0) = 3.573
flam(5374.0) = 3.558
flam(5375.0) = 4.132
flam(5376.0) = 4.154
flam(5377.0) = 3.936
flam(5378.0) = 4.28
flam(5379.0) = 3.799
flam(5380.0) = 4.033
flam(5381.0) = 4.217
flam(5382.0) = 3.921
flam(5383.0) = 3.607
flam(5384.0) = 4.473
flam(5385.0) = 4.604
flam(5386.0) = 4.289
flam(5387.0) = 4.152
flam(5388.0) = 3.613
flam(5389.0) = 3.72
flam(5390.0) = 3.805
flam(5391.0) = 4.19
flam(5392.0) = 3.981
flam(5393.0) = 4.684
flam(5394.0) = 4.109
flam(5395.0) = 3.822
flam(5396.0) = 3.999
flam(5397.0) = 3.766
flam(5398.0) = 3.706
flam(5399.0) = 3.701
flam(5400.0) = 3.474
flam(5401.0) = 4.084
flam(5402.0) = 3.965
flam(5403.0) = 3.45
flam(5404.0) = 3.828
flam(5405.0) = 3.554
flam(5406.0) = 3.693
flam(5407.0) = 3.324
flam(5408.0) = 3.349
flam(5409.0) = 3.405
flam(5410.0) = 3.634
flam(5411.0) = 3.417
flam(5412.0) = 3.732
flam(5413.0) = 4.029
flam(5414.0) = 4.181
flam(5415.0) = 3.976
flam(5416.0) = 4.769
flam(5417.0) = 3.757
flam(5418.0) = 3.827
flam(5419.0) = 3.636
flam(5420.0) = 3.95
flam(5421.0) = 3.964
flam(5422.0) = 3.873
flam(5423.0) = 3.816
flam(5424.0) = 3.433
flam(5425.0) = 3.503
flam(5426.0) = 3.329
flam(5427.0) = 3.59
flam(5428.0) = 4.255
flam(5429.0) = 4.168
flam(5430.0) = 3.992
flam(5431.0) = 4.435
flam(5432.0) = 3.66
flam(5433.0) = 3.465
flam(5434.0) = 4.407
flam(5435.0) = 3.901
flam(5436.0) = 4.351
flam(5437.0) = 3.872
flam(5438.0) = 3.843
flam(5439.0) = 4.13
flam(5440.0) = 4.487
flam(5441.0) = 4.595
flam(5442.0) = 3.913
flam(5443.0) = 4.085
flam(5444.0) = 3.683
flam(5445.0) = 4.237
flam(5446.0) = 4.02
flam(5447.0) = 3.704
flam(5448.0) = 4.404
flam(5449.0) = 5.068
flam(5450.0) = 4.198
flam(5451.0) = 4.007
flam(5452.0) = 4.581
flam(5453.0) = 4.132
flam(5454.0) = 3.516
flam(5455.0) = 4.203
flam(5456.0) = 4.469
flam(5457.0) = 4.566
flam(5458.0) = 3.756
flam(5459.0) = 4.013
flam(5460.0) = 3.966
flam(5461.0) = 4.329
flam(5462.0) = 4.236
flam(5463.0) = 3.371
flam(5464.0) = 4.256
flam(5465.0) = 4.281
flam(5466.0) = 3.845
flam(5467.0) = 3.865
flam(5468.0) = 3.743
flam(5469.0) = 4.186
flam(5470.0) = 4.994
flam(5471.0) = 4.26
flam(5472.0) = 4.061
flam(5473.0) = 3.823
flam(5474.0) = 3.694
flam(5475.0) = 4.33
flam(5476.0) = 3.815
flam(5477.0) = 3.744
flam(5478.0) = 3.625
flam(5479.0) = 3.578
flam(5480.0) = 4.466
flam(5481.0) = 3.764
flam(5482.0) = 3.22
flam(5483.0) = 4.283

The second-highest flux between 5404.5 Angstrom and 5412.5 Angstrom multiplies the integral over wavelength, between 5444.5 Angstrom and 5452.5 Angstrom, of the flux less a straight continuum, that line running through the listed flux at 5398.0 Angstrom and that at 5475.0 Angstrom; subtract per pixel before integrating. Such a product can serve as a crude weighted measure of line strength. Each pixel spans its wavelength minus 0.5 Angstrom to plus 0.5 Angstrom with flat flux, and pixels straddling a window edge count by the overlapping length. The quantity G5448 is 5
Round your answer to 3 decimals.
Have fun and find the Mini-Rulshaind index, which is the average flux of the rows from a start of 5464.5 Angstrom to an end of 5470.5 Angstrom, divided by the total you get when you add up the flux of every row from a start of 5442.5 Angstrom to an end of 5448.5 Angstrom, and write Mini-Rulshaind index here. 0.172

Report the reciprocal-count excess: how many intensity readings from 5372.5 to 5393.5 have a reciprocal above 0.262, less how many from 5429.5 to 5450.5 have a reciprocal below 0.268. -10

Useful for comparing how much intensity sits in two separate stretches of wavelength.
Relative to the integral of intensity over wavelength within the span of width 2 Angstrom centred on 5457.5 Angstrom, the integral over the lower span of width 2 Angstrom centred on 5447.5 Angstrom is 0.97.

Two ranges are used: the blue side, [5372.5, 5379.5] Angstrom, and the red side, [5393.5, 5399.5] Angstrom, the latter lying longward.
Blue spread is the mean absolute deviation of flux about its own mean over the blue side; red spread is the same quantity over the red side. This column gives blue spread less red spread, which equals 0.100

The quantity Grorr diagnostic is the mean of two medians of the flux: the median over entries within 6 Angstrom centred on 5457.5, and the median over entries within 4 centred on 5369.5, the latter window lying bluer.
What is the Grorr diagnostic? 3.95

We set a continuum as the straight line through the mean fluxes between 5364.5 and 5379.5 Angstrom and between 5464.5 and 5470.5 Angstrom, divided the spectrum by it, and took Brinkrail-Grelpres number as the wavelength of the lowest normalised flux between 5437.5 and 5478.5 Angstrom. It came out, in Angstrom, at 5463.0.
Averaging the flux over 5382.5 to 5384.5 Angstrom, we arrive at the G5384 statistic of 4.04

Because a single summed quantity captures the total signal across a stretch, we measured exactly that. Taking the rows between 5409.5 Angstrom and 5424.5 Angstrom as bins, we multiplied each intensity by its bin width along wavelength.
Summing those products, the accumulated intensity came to 58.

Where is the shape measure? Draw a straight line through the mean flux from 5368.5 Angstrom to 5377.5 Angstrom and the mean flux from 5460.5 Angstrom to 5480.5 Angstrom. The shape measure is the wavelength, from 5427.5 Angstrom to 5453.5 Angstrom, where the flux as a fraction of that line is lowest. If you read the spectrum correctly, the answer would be 5433.0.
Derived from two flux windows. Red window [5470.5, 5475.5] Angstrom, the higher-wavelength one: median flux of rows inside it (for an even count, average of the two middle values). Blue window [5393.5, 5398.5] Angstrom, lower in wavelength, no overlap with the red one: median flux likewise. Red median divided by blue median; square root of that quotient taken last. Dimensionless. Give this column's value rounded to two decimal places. 1.03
